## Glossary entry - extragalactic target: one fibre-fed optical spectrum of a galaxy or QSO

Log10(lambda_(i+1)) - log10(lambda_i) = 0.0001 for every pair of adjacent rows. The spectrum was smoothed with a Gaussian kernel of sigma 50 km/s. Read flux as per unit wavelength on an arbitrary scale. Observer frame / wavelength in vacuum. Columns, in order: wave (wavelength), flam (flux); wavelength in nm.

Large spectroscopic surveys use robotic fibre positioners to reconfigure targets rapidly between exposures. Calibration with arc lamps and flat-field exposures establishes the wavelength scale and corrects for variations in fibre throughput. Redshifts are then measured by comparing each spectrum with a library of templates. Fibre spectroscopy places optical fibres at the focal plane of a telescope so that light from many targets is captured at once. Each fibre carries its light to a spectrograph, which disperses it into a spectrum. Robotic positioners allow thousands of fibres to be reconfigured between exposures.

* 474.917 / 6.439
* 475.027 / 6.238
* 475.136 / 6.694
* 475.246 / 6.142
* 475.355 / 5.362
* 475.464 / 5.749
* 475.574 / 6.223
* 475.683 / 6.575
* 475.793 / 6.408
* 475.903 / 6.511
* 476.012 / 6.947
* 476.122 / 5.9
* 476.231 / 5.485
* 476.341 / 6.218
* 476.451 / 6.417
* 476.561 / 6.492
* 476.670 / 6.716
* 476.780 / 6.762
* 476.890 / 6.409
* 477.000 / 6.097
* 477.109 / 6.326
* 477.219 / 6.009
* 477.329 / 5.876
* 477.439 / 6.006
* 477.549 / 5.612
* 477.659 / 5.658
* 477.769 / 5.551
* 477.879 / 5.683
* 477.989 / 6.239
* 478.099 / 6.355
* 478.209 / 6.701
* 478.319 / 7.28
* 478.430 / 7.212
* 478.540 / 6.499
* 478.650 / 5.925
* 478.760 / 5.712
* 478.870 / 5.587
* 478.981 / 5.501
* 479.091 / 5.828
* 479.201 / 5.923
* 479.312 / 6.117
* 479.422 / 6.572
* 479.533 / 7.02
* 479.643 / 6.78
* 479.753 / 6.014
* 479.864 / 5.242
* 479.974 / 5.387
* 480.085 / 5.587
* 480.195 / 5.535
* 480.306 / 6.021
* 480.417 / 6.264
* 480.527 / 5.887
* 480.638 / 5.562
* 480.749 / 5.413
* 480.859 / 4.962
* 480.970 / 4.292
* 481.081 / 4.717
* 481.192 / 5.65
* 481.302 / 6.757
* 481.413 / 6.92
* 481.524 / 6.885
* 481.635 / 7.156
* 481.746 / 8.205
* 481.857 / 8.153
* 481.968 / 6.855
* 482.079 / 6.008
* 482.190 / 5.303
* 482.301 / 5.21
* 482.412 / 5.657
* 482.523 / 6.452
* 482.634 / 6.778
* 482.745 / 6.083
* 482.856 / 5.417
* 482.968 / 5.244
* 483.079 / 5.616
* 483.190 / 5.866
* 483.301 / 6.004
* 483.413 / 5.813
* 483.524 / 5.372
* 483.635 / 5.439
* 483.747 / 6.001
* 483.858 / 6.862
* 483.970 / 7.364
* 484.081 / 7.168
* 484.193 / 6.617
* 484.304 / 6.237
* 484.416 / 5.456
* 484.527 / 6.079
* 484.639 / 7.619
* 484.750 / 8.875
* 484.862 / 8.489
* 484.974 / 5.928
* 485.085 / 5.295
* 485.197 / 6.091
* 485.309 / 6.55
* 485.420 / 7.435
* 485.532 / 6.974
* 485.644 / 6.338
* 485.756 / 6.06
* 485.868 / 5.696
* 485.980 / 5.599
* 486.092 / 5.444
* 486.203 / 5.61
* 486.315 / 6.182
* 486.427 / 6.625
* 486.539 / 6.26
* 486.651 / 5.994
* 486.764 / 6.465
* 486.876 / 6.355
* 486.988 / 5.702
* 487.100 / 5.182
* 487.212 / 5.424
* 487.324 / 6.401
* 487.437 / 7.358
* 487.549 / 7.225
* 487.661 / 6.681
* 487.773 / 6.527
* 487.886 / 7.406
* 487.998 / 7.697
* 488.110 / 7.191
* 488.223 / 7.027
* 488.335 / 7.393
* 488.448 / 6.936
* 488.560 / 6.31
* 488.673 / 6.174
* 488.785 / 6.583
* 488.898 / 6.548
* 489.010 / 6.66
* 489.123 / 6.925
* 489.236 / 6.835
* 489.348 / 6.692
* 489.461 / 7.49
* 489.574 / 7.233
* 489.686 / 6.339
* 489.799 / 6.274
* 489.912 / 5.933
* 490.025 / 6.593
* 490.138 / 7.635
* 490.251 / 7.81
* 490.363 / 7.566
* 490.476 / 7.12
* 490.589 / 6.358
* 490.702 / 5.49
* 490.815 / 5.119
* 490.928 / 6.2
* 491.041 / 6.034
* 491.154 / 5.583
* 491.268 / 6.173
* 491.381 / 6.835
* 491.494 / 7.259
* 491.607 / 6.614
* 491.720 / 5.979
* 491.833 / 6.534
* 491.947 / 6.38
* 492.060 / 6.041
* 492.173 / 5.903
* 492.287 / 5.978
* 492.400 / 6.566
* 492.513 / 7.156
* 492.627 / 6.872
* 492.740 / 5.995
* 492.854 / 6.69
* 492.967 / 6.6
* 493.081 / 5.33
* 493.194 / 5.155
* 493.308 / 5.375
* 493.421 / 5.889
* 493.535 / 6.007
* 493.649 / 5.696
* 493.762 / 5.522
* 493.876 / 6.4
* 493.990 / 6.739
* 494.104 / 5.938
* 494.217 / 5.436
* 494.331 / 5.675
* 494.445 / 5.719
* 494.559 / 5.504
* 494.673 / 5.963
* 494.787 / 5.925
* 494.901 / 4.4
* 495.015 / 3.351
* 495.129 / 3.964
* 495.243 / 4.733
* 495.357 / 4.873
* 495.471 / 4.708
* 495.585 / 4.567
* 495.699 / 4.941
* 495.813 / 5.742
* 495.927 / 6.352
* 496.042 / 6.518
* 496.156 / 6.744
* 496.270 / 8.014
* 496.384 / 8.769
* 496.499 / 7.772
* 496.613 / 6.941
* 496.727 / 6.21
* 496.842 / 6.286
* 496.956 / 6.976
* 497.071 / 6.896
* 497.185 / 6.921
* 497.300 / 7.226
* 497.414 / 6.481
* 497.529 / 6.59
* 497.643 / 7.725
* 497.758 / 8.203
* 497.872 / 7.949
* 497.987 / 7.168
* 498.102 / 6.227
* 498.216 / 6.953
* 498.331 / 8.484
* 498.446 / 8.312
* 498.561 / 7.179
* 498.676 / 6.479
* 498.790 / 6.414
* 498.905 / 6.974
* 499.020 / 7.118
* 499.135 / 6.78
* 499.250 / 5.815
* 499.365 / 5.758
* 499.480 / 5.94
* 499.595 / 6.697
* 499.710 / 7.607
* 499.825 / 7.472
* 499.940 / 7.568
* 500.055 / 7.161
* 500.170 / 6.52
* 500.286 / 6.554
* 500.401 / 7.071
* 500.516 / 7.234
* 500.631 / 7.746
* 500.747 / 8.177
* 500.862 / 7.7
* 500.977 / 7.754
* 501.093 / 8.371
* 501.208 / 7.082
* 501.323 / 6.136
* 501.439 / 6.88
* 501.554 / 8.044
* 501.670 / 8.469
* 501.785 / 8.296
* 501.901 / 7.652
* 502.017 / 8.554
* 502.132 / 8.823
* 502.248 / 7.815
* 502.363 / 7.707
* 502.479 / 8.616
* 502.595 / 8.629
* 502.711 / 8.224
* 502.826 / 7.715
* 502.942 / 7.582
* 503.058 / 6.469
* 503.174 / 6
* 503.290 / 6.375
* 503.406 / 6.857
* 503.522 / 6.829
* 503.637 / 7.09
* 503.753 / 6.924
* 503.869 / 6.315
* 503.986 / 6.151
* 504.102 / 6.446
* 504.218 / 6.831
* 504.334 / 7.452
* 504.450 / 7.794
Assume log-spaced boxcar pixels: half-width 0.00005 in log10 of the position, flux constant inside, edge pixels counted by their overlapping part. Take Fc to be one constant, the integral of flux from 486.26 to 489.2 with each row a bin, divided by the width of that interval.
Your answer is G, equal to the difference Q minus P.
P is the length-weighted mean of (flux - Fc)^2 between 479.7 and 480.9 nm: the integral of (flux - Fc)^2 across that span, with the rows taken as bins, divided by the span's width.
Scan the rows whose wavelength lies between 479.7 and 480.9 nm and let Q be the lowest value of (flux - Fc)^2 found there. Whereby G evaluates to -0.94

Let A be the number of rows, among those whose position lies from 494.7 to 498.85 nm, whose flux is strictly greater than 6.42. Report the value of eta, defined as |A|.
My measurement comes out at 21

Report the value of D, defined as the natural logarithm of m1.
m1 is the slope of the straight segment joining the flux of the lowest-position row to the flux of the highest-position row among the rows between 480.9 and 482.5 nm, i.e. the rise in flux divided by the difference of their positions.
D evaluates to -0.05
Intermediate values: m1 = 0.95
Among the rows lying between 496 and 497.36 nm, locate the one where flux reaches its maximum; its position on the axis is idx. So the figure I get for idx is 496.384 nm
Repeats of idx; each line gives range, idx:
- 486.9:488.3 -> 487.998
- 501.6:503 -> 502.132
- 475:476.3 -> 476.012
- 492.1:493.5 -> 492.513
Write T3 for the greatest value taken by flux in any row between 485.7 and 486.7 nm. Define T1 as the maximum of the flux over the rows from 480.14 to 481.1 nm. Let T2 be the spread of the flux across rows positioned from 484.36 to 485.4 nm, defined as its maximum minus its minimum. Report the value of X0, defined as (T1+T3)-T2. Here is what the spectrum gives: 9.3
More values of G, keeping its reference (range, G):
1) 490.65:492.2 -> -0.47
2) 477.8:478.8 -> -0.35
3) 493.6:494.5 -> -0.64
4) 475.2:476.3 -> -0.44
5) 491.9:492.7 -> -0.23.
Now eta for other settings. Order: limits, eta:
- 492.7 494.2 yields 3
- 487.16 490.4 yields 22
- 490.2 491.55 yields 5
